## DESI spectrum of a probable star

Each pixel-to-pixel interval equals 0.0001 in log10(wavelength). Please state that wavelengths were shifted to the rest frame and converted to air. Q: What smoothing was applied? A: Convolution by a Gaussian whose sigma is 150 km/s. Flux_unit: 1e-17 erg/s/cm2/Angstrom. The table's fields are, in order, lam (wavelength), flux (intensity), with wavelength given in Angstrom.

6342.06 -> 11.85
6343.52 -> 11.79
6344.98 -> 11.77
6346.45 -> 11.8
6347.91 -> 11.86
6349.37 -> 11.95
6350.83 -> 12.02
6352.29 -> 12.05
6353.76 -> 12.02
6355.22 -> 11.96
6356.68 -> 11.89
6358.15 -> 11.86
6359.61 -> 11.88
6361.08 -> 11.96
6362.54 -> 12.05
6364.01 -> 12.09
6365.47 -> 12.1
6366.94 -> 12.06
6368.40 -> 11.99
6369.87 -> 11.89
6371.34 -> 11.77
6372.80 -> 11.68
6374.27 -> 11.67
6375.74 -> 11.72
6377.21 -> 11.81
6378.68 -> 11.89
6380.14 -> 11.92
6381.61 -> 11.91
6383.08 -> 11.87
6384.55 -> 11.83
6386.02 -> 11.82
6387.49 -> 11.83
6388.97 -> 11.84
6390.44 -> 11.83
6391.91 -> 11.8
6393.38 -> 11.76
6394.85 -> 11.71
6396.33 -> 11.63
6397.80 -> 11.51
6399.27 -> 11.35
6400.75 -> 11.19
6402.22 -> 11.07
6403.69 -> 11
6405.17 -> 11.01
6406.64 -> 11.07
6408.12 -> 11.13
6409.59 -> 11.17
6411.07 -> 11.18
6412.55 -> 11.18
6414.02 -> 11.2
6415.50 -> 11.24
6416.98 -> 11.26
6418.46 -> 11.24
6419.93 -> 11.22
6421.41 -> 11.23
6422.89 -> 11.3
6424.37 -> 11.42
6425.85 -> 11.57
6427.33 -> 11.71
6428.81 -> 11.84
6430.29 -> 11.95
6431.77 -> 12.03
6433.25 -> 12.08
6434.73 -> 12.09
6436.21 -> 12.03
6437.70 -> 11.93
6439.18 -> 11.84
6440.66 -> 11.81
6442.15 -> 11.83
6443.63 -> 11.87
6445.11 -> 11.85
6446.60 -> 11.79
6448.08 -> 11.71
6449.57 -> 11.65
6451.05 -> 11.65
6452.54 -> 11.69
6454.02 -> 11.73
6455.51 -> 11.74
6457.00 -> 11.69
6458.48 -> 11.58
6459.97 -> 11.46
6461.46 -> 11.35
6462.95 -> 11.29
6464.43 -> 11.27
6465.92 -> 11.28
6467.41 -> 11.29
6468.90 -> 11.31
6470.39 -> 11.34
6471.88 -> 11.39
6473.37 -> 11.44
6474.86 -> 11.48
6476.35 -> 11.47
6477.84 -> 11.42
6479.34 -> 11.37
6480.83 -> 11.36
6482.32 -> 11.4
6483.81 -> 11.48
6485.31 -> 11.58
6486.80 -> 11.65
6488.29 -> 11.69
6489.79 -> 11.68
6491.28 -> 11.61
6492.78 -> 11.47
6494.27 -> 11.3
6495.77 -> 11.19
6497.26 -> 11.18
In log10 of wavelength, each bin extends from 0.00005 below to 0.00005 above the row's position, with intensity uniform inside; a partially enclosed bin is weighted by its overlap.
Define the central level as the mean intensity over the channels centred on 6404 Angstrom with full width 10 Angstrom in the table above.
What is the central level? 11.1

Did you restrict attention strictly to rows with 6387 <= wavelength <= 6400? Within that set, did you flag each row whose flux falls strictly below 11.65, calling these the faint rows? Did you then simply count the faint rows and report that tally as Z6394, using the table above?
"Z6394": 3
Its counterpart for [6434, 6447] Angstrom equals 0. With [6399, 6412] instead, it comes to 9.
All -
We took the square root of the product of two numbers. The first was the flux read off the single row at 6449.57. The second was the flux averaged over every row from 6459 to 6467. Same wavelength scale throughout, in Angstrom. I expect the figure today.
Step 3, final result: 11.49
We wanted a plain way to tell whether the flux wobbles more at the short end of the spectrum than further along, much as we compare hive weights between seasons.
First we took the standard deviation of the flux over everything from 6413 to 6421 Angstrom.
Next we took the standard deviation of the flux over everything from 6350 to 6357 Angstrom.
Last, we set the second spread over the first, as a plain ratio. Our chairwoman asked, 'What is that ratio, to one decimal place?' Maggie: 2.8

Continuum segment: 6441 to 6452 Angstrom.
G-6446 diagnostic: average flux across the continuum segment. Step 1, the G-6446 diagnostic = 11.8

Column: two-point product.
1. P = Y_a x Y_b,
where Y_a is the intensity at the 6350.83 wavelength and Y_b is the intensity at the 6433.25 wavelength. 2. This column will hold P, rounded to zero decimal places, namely 145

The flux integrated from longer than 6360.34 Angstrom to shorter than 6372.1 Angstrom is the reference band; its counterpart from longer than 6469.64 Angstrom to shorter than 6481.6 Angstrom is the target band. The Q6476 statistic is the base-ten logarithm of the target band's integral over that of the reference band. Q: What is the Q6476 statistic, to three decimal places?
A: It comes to -0.014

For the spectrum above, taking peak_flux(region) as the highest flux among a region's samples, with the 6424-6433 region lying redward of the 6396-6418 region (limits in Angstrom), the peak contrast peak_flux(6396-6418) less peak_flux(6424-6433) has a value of -0.40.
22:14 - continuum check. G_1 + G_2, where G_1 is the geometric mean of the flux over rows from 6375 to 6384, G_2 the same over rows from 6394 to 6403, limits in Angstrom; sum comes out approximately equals 23.3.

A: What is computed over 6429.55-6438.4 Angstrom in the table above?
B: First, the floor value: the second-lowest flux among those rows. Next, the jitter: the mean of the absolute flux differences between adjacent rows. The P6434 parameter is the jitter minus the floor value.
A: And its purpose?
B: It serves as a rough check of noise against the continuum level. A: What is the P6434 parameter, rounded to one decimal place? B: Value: -11.9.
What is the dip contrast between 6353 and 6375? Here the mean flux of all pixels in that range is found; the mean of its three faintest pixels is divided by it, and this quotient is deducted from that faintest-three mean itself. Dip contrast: 10.7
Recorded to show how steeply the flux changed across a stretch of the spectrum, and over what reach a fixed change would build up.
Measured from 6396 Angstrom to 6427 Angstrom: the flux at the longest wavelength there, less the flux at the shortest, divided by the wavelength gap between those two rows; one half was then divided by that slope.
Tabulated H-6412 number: -246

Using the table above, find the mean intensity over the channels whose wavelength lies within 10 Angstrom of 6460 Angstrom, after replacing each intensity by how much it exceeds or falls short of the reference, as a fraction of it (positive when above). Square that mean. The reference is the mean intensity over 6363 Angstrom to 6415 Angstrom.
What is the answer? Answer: 0.0001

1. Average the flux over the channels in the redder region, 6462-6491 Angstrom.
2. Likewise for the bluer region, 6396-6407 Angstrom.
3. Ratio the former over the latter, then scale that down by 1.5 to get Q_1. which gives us 0.679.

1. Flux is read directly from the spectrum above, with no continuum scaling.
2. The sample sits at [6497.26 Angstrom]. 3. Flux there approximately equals 11.18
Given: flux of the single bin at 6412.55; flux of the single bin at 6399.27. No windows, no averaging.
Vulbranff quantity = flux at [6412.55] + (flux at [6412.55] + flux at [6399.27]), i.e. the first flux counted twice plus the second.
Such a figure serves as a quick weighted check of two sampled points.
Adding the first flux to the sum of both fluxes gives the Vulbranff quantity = 33.7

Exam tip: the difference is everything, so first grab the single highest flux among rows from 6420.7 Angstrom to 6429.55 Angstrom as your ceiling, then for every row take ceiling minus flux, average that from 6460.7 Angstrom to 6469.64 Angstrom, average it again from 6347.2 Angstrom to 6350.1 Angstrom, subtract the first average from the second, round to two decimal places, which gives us -0.61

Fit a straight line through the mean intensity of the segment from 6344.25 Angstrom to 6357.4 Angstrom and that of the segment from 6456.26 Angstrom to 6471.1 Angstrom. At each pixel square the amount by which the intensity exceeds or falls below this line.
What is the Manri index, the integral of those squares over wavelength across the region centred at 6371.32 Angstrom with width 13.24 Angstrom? 0.27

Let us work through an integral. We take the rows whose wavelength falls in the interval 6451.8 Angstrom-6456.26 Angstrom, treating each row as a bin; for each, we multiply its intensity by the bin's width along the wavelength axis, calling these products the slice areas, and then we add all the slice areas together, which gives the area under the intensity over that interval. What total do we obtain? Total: 52.3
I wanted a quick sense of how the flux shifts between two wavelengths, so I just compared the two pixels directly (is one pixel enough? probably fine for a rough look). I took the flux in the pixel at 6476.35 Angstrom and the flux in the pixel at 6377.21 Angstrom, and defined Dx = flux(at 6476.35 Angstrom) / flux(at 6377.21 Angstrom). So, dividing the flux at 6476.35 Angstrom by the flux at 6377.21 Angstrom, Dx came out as 0.97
